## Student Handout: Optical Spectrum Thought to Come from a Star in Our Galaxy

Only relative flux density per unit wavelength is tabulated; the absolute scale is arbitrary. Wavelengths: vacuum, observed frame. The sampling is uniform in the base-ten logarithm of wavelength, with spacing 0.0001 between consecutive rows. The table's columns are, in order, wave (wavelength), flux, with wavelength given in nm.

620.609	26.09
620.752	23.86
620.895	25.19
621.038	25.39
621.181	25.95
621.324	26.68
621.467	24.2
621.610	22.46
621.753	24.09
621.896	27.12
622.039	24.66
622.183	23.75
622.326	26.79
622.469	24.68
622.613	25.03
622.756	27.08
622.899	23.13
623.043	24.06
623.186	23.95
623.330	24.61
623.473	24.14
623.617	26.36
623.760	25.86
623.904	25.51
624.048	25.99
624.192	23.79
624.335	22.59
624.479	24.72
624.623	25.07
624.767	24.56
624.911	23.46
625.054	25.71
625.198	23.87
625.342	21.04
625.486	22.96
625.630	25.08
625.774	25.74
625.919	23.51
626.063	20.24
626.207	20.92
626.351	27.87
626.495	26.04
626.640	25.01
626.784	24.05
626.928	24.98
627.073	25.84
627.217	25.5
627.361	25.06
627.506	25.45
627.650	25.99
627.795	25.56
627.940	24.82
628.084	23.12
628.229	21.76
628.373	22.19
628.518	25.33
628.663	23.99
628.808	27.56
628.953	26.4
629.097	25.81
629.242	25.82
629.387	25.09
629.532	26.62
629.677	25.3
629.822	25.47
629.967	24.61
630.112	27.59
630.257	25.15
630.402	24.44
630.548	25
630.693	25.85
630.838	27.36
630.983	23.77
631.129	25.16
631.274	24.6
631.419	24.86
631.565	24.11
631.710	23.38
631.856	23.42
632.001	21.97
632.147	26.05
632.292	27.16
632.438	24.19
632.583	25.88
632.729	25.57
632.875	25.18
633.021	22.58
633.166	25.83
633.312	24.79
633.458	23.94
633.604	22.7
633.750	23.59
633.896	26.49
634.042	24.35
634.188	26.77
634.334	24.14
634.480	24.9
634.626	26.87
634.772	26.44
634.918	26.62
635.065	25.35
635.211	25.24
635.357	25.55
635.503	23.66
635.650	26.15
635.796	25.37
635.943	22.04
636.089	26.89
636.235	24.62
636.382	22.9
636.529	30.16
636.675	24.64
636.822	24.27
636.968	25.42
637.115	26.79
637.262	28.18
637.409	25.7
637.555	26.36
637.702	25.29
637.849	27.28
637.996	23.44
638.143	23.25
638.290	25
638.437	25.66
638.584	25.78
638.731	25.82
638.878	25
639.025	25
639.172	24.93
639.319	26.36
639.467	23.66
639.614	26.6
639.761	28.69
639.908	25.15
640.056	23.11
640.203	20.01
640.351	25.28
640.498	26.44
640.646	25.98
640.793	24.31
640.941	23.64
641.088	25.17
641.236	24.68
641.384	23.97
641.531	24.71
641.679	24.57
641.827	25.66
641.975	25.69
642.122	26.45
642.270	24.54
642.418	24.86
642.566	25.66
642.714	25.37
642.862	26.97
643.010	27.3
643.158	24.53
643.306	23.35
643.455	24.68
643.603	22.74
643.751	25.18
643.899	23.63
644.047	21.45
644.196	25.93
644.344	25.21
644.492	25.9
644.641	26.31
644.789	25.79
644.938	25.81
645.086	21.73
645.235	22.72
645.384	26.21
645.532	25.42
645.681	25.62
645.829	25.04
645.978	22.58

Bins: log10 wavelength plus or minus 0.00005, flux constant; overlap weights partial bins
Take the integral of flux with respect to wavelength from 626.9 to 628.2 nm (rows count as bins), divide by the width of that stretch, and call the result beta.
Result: 25.03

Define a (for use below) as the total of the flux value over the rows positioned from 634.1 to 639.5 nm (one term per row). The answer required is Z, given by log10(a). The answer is 3.0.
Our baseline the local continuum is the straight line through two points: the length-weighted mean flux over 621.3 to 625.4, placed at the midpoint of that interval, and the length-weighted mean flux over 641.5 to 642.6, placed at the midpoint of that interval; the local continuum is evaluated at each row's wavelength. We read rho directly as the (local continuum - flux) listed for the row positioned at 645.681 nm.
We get -0.2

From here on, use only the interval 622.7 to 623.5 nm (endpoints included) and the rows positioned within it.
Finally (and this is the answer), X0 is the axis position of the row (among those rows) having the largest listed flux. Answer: 622.756 nm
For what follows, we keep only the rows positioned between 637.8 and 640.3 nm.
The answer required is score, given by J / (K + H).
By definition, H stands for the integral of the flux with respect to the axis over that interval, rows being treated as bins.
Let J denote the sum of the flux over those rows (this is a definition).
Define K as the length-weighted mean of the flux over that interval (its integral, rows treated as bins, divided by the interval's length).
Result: 4.86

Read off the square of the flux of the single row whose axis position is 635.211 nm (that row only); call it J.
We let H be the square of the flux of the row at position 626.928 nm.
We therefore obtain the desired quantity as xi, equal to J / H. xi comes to 1.02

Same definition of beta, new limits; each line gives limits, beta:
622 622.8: 25.28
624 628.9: 24.39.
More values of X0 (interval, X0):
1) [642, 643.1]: 643.010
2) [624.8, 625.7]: 625.054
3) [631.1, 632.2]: 632.147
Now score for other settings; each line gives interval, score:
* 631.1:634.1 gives 5.25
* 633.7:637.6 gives 5.51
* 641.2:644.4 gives 5.24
